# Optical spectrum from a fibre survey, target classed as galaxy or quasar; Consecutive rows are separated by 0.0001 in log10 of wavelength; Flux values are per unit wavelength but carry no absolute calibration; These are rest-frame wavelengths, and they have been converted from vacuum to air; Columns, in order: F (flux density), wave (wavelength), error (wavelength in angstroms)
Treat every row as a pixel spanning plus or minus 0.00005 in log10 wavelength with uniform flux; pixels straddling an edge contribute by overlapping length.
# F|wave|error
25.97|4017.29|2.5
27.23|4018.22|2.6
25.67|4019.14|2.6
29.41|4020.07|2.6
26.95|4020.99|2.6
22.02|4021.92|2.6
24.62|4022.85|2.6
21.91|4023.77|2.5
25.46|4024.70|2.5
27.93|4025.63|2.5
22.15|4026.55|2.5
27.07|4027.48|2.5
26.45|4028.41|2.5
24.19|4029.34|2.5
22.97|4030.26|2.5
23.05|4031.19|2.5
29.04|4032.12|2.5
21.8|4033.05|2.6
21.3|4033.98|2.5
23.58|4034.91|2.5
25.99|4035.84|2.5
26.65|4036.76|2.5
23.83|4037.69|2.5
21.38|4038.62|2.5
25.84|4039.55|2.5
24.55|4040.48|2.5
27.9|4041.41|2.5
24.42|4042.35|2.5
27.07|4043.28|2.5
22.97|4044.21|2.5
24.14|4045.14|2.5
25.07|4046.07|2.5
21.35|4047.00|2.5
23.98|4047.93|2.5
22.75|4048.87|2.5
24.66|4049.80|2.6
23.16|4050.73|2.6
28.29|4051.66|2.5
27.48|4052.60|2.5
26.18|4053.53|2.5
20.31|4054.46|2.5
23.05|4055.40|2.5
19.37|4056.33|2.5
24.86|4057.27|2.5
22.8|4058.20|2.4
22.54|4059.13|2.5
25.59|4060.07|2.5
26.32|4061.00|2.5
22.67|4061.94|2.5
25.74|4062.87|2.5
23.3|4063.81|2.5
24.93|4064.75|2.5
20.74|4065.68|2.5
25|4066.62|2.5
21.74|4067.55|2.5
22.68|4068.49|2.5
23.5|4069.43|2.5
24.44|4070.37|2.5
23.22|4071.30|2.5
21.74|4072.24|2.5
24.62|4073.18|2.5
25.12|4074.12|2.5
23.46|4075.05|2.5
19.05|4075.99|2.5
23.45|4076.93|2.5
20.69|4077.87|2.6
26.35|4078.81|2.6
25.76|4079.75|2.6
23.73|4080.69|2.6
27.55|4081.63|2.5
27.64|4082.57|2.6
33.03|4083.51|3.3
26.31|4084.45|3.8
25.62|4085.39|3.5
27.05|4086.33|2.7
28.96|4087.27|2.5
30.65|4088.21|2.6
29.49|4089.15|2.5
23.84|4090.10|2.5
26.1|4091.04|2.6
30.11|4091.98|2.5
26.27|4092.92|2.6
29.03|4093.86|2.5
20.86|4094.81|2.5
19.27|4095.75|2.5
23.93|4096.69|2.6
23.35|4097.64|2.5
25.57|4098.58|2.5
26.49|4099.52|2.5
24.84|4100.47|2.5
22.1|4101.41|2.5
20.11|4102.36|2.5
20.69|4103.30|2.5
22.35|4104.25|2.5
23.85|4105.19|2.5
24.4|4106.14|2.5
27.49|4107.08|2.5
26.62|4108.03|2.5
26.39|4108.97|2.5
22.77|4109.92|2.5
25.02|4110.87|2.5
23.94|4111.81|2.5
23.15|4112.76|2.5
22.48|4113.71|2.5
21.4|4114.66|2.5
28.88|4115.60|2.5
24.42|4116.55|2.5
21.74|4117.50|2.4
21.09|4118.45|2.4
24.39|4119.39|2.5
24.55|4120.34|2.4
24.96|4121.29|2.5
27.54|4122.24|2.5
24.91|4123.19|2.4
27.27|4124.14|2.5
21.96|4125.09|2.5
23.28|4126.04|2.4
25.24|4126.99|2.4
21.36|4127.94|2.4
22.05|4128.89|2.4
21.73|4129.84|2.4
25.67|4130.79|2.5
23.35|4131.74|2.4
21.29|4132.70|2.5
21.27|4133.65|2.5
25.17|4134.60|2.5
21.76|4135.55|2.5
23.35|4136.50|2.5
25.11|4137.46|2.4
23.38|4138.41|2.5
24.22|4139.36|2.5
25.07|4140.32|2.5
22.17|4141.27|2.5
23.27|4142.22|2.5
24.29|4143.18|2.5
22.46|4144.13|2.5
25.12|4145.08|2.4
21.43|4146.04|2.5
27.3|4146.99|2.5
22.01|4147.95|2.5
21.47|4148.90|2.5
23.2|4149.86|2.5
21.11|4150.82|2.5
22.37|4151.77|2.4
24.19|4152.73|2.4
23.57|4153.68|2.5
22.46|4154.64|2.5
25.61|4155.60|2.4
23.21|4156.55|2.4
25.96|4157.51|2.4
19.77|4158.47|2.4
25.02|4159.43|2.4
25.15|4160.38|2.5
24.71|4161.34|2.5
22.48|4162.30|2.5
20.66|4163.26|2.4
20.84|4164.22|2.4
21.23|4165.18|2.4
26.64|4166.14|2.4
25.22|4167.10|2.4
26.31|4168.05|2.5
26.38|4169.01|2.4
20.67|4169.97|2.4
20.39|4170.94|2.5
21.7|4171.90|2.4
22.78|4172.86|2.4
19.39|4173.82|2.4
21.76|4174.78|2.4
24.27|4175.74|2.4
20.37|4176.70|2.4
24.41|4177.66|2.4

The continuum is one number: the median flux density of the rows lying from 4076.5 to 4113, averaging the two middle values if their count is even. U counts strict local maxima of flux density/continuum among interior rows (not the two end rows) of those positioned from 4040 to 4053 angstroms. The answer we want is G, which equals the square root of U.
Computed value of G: 2.4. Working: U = 6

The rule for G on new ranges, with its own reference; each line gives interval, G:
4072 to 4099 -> 2.8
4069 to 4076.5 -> 1.4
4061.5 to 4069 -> 1.7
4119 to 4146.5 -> 3.2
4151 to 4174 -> 2.6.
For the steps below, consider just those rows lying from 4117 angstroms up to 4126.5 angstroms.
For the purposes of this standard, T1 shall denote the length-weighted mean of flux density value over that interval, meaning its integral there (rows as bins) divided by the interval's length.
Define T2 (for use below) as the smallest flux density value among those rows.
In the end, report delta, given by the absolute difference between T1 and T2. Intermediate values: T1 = 24.2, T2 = 21.09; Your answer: 3.1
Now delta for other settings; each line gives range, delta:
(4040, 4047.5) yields 3.3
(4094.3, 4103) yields 3.6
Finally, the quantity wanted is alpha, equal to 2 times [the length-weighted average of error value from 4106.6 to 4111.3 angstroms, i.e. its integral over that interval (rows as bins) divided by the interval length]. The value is 5.00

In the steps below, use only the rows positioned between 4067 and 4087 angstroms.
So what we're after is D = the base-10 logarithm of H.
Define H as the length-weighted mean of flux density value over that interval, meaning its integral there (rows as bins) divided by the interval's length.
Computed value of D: 1.39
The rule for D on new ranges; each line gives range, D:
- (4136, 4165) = 1.37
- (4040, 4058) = 1.38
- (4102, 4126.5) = 1.38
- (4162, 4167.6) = 1.36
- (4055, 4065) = 1.38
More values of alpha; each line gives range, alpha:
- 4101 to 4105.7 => 4.99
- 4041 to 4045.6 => 4.99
